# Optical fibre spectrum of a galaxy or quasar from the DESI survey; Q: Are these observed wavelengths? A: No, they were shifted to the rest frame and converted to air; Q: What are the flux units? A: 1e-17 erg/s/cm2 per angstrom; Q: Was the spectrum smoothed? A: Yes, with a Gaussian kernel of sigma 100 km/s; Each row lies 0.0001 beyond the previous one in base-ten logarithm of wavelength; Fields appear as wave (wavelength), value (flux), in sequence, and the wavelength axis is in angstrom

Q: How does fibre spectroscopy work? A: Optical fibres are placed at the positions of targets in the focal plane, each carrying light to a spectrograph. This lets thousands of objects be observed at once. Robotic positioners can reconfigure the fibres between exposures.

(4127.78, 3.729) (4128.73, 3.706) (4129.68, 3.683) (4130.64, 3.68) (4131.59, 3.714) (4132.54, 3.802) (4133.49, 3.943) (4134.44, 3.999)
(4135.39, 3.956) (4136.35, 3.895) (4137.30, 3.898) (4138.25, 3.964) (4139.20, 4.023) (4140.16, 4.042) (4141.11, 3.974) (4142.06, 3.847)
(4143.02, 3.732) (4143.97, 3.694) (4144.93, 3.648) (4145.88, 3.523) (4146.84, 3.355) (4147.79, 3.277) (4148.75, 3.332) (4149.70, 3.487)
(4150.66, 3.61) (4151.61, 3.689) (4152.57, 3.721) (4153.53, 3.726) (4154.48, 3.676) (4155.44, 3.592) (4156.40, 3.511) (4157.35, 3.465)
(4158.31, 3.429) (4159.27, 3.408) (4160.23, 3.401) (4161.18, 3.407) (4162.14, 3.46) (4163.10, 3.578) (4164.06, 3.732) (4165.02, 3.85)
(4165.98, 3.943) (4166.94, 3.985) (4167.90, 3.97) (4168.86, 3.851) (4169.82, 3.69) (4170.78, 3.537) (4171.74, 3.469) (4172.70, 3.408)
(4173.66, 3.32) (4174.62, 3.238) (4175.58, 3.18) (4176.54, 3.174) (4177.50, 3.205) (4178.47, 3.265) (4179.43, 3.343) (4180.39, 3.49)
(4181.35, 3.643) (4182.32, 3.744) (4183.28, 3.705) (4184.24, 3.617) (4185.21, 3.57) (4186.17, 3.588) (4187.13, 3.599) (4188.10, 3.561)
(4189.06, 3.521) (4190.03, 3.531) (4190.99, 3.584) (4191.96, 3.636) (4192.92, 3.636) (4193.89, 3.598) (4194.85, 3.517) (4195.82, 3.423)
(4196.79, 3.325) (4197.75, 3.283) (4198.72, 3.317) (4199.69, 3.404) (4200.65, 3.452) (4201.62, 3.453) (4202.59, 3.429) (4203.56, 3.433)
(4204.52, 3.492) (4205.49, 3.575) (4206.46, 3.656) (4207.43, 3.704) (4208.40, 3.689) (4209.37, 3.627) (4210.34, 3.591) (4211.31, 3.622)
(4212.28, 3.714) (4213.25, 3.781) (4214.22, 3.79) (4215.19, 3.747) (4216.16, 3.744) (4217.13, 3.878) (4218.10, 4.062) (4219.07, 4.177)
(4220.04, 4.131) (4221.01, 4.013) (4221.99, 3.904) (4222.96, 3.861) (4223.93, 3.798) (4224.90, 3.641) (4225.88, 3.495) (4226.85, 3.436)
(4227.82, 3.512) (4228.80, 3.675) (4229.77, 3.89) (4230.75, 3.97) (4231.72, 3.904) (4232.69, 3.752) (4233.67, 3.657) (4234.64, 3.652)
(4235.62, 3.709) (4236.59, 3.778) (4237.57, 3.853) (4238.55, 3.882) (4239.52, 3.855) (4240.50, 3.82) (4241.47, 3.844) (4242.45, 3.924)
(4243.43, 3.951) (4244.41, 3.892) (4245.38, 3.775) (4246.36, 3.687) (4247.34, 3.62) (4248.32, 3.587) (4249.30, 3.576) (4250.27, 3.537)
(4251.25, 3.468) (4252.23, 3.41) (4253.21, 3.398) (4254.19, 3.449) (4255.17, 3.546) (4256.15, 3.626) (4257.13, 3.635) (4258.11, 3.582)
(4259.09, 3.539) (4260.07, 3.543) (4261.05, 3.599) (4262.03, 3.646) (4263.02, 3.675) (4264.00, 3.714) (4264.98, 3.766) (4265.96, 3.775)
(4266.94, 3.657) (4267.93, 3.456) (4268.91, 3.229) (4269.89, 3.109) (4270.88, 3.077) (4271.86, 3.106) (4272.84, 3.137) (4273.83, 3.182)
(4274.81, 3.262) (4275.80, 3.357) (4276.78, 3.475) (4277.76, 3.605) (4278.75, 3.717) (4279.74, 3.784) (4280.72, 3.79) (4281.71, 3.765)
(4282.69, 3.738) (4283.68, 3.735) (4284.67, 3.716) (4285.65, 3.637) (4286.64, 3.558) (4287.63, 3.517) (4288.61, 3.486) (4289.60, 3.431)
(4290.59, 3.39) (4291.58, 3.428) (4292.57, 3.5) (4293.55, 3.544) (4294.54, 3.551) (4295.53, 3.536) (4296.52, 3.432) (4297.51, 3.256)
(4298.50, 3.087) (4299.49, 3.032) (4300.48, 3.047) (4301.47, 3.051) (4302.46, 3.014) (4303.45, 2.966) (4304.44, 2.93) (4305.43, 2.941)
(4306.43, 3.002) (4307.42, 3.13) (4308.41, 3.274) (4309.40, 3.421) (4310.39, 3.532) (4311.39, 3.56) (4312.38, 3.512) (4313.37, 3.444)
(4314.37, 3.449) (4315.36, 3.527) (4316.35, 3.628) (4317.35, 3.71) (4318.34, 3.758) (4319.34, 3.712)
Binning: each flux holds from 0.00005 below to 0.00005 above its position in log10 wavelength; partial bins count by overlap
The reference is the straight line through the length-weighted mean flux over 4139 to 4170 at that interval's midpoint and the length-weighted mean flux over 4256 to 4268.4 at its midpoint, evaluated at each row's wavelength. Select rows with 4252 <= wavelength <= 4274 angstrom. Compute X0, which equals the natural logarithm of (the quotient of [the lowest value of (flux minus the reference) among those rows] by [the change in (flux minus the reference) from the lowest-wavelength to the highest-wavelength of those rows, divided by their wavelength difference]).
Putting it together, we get 4.0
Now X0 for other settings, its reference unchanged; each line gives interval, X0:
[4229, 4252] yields 2.1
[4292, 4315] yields 5.8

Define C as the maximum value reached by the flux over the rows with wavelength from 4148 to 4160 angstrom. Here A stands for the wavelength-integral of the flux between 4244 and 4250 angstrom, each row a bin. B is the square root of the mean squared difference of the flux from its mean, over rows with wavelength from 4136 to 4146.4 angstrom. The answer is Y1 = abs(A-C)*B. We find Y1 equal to 3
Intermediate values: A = 22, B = 0.16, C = 3.726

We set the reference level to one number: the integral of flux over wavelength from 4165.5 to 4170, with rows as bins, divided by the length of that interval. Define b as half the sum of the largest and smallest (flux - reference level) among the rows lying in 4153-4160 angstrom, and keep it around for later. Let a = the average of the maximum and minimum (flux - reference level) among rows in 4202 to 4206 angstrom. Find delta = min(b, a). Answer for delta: -0.4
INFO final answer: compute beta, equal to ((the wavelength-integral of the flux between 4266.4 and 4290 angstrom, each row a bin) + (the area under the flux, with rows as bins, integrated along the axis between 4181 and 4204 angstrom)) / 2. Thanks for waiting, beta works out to 82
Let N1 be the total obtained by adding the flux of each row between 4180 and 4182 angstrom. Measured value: 7.1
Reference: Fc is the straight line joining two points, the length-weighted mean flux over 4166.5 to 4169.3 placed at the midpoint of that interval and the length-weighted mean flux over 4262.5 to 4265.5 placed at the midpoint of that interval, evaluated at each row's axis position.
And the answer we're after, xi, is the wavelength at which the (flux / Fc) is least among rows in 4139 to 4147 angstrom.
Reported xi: 4146.84 angstrom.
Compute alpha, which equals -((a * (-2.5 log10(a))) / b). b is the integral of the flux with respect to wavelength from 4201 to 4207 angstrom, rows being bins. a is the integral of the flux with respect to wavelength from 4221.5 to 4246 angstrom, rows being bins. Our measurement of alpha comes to 22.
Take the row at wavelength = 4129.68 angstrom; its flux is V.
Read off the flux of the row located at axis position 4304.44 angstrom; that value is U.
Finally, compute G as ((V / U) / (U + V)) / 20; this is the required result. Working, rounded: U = 2.93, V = 3.683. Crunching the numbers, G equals 0.0095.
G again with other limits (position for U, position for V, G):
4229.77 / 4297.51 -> 0.0059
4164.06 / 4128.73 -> 0.0067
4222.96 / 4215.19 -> 0.0064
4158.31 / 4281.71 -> 0.0076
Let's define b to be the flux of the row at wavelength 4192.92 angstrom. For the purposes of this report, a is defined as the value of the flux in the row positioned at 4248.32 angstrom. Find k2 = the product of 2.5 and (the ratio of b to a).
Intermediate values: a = 3.587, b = 3.636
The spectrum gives 2.53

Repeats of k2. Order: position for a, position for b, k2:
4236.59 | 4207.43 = 2.45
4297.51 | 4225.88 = 2.68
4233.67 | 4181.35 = 2.49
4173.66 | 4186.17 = 2.70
